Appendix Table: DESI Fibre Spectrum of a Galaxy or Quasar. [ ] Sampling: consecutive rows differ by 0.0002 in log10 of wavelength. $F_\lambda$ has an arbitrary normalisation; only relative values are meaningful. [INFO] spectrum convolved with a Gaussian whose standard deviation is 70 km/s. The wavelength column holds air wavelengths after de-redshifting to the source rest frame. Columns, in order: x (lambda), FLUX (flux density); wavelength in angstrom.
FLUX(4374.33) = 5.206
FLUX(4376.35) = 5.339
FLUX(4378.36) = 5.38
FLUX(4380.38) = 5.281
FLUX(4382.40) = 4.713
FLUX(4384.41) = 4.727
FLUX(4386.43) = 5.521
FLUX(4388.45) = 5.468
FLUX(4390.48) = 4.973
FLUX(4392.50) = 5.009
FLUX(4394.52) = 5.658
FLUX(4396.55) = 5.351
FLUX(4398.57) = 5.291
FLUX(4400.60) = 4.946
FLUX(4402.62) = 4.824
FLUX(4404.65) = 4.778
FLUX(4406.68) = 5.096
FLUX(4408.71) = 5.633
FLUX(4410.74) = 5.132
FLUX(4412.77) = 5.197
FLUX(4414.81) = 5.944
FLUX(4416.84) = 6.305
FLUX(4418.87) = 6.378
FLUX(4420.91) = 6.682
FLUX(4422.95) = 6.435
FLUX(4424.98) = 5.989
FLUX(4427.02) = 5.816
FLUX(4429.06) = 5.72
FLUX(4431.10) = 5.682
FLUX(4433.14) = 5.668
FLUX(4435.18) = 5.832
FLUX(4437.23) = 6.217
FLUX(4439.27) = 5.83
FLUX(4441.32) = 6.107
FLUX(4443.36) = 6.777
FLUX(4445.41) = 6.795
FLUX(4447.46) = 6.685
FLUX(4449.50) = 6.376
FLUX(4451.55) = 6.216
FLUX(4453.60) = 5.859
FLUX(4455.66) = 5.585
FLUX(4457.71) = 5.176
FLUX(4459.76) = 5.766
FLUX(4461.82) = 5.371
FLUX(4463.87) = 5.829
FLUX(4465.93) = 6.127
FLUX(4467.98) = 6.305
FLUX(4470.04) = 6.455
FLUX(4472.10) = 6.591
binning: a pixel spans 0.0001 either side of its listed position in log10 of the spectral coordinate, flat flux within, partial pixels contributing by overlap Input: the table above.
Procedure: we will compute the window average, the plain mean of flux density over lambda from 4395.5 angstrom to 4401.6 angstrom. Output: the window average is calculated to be 5.20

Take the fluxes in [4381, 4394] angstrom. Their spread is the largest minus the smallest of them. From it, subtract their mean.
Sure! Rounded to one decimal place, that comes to -4.3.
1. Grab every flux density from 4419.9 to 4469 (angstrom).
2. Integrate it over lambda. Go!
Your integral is 296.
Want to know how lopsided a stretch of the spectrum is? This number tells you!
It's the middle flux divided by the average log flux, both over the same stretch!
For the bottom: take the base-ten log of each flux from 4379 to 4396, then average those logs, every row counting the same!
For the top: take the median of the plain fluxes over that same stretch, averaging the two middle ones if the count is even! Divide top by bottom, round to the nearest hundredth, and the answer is 7.22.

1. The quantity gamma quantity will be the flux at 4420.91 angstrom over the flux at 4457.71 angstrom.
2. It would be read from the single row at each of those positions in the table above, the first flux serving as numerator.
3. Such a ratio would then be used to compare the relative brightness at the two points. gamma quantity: 1.29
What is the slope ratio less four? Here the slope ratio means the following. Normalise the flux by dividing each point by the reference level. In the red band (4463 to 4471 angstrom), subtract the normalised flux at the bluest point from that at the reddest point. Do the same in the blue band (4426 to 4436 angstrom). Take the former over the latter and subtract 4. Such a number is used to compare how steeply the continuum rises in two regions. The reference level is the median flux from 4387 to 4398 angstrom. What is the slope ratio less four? 35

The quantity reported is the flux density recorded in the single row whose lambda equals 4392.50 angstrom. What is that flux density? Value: 5.009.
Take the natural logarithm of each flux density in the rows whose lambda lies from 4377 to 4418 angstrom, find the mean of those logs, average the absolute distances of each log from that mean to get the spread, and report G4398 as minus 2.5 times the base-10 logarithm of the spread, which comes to 3.04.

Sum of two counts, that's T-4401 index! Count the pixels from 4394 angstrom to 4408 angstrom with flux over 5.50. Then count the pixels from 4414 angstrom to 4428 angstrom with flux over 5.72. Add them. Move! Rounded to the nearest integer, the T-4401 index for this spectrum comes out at 8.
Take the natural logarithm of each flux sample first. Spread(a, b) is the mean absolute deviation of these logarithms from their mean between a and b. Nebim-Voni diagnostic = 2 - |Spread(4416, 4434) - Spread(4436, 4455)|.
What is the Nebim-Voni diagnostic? 1.993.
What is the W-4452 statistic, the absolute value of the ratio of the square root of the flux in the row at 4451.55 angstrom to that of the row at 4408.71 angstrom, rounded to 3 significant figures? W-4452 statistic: 1.05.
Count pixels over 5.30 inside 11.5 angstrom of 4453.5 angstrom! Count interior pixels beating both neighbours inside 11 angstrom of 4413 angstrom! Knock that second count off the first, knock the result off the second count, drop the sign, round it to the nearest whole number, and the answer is 6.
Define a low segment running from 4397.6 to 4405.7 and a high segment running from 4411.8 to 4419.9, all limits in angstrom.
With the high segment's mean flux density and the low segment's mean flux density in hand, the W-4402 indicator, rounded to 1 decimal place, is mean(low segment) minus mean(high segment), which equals -1.0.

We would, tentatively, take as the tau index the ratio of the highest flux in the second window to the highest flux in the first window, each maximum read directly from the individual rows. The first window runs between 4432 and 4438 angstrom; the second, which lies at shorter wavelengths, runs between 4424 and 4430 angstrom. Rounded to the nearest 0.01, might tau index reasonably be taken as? 0.96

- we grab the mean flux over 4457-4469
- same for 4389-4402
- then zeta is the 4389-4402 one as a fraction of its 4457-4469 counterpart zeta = 0.90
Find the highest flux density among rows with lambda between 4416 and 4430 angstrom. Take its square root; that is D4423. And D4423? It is 2.58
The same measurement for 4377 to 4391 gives 2.35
